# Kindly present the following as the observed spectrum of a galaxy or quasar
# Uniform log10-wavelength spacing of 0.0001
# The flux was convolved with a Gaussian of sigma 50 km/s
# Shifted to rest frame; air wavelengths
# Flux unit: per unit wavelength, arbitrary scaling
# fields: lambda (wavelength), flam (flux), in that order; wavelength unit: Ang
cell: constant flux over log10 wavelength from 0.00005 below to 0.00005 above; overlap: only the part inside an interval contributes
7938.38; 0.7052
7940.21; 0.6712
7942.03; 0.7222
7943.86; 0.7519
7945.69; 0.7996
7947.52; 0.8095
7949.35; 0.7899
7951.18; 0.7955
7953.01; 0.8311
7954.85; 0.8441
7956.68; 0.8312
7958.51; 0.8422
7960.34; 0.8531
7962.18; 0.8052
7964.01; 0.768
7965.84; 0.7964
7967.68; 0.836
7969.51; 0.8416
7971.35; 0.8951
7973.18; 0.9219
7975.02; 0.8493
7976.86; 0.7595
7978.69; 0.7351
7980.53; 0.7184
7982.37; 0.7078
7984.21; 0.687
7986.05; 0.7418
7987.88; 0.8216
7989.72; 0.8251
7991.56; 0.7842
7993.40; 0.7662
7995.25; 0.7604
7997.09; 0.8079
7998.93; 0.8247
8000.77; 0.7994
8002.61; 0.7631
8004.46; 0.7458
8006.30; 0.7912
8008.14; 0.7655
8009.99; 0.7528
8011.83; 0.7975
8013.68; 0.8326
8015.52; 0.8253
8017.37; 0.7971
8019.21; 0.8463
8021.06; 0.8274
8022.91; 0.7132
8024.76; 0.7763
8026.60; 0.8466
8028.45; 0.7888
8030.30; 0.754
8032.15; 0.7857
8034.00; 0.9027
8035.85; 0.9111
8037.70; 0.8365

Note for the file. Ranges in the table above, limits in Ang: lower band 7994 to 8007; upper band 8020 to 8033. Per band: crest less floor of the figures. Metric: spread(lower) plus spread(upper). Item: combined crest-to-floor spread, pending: 0.21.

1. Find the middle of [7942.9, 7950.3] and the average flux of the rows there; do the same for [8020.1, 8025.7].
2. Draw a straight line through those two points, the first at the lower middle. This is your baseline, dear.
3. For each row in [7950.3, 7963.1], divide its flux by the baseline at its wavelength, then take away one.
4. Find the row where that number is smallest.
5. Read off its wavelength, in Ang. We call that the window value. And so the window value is 7951.18 Ang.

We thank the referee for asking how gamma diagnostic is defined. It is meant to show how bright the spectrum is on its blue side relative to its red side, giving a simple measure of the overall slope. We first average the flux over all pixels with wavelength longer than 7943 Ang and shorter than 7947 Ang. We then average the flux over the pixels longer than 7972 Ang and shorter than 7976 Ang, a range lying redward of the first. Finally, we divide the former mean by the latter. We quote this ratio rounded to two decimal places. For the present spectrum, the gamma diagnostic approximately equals 0.88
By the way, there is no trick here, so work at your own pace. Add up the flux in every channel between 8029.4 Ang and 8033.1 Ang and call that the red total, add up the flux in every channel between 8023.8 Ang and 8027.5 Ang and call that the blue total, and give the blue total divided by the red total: 1.05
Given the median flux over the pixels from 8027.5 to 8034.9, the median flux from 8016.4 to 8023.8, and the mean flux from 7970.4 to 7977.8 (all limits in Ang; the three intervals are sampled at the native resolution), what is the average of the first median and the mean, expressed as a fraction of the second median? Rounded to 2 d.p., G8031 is 1.01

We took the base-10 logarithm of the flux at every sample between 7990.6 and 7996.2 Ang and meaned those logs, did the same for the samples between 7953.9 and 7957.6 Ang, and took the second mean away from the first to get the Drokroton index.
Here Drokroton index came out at -0.04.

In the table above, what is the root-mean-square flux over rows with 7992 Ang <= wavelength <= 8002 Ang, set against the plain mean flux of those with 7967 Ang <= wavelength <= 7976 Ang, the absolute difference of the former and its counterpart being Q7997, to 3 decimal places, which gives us 0.077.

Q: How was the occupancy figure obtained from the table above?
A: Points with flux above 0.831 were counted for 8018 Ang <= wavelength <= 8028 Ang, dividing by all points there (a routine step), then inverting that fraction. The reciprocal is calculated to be 2.5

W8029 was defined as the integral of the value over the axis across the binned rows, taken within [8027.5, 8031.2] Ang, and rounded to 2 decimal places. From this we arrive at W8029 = 2.85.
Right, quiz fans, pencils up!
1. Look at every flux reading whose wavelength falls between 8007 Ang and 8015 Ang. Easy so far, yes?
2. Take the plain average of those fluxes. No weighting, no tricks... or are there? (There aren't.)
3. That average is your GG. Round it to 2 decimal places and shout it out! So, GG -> 0.79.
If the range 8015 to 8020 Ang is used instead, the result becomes 0.82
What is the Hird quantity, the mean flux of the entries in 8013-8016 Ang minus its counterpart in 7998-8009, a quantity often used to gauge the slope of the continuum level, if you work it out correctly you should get 0.05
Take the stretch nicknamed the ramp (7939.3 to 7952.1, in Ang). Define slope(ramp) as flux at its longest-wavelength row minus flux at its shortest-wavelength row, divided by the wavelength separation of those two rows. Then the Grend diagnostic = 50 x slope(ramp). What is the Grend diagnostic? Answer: 0.6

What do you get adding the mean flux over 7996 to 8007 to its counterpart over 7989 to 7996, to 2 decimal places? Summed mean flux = 1.57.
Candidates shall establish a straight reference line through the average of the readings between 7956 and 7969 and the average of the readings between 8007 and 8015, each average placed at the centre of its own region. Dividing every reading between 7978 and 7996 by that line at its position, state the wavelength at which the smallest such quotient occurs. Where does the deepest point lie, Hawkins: 7984.21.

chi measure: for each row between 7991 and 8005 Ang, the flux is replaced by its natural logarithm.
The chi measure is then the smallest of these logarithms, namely -0.29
